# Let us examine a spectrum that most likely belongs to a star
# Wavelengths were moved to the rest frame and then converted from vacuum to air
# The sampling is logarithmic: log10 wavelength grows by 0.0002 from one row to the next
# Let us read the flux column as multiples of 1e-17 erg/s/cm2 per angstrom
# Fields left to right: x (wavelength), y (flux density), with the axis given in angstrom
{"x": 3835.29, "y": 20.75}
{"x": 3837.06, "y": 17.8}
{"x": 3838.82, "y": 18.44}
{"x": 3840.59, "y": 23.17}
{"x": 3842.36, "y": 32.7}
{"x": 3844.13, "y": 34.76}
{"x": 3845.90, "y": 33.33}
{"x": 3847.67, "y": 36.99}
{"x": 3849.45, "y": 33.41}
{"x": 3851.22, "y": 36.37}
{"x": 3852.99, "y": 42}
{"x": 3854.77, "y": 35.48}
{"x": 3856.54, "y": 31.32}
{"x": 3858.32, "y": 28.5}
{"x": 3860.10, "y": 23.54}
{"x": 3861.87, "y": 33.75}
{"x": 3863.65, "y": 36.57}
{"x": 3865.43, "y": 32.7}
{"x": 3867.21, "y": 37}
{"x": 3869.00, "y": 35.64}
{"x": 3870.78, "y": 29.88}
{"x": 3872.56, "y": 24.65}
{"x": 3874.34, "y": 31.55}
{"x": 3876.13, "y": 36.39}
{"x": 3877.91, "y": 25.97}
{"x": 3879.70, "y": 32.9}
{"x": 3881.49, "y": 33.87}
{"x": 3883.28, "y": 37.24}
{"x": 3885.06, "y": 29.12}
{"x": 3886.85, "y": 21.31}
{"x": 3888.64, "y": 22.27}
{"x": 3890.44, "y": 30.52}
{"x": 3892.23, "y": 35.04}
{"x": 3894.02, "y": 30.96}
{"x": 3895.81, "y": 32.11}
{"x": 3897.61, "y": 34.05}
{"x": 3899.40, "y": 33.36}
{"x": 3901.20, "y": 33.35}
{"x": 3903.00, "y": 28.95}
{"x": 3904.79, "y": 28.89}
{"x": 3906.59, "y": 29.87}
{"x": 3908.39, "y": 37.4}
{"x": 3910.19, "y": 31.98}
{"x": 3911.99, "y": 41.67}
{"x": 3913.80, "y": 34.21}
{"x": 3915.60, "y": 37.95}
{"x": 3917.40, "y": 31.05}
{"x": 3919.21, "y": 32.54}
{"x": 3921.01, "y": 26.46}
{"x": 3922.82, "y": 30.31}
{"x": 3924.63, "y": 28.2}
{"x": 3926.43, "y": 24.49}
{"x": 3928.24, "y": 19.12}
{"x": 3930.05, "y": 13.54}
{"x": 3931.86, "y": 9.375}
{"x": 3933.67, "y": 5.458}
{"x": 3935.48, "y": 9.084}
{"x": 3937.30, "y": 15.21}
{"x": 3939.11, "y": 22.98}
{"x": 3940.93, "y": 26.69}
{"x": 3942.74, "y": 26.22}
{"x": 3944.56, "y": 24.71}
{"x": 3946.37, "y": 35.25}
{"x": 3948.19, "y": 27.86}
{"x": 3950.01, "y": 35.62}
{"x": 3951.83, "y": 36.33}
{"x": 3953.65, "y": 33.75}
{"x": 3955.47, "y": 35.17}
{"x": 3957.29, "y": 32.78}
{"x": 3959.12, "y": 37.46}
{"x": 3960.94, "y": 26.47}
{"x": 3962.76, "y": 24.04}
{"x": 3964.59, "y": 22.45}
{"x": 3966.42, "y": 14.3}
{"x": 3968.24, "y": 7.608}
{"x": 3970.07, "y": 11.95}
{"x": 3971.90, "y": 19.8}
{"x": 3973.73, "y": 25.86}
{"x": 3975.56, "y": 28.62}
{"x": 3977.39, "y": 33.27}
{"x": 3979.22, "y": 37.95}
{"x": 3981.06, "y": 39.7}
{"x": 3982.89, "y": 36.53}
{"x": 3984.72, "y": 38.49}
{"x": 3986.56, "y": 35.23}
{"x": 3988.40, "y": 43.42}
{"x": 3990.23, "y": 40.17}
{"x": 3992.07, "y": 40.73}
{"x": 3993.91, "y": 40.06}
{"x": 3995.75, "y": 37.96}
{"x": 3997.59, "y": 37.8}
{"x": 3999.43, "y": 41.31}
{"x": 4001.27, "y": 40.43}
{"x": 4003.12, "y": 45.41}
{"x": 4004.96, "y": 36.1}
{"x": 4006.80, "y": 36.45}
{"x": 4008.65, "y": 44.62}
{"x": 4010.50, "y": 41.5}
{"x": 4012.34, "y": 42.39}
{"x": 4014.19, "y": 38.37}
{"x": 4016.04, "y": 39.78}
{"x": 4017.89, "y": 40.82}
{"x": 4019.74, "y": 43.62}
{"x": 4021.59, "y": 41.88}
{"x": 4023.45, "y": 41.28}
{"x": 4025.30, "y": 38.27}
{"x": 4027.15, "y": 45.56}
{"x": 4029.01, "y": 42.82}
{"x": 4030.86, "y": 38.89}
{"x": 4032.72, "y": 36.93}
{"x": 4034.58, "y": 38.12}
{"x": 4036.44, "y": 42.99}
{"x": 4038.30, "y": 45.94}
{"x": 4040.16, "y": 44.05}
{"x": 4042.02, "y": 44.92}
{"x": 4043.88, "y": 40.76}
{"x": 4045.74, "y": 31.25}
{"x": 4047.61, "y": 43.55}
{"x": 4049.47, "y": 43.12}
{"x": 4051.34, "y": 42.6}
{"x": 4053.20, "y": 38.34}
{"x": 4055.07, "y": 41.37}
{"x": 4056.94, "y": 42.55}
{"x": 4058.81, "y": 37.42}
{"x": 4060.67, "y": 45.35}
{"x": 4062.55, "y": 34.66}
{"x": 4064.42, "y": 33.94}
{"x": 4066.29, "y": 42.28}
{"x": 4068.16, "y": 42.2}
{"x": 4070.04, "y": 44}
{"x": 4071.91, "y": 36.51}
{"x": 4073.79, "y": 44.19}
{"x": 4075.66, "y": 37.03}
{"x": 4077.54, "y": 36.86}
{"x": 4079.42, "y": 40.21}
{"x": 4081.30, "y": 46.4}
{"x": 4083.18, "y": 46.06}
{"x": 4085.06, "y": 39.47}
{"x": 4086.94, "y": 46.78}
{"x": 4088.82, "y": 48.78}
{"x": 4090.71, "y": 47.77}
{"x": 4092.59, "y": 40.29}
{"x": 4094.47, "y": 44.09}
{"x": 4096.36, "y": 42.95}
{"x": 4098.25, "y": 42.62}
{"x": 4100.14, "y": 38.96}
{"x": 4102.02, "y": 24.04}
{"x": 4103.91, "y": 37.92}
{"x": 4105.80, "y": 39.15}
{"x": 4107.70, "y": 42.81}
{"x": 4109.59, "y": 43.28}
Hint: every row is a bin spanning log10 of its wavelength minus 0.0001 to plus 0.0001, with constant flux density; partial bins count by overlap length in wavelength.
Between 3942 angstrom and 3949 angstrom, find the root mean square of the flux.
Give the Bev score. 29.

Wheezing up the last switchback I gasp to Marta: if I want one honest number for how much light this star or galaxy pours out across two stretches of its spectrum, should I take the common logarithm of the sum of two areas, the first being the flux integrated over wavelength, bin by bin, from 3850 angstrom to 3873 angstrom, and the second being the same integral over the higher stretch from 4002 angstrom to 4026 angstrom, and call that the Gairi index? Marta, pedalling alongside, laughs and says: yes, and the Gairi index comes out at 3.24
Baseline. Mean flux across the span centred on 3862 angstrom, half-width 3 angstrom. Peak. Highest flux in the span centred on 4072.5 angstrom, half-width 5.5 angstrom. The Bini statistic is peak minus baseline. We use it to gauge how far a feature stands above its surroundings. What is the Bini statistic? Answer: 12.9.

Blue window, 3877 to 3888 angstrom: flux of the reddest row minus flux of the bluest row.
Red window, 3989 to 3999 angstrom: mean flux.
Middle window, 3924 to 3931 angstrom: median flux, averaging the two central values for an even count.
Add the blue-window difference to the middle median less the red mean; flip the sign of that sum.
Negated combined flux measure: 22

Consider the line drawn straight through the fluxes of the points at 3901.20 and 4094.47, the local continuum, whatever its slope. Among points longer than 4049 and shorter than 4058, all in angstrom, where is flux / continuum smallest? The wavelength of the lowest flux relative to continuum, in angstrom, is 4053.20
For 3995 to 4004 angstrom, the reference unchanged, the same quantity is 3997.59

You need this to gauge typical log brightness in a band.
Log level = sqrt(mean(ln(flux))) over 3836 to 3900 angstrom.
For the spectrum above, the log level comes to 1.85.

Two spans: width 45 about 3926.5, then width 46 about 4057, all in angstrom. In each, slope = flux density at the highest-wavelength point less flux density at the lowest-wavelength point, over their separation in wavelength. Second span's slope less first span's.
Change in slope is 0.07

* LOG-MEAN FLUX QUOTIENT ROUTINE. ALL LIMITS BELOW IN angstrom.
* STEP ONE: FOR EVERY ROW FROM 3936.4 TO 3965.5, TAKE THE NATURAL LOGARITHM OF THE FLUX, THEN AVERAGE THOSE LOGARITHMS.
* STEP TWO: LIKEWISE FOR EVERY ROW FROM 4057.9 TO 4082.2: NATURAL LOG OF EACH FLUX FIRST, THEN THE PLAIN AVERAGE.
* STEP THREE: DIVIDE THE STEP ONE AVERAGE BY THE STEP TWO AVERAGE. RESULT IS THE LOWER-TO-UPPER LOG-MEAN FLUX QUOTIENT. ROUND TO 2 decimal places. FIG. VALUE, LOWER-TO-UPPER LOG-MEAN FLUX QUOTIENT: 0.91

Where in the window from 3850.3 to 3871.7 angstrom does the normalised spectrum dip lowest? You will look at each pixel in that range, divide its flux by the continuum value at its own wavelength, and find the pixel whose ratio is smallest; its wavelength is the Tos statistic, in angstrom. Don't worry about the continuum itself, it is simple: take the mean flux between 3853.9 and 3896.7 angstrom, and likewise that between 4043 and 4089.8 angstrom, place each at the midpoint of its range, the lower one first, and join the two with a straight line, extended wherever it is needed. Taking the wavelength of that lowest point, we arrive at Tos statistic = 3860.10 angstrom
